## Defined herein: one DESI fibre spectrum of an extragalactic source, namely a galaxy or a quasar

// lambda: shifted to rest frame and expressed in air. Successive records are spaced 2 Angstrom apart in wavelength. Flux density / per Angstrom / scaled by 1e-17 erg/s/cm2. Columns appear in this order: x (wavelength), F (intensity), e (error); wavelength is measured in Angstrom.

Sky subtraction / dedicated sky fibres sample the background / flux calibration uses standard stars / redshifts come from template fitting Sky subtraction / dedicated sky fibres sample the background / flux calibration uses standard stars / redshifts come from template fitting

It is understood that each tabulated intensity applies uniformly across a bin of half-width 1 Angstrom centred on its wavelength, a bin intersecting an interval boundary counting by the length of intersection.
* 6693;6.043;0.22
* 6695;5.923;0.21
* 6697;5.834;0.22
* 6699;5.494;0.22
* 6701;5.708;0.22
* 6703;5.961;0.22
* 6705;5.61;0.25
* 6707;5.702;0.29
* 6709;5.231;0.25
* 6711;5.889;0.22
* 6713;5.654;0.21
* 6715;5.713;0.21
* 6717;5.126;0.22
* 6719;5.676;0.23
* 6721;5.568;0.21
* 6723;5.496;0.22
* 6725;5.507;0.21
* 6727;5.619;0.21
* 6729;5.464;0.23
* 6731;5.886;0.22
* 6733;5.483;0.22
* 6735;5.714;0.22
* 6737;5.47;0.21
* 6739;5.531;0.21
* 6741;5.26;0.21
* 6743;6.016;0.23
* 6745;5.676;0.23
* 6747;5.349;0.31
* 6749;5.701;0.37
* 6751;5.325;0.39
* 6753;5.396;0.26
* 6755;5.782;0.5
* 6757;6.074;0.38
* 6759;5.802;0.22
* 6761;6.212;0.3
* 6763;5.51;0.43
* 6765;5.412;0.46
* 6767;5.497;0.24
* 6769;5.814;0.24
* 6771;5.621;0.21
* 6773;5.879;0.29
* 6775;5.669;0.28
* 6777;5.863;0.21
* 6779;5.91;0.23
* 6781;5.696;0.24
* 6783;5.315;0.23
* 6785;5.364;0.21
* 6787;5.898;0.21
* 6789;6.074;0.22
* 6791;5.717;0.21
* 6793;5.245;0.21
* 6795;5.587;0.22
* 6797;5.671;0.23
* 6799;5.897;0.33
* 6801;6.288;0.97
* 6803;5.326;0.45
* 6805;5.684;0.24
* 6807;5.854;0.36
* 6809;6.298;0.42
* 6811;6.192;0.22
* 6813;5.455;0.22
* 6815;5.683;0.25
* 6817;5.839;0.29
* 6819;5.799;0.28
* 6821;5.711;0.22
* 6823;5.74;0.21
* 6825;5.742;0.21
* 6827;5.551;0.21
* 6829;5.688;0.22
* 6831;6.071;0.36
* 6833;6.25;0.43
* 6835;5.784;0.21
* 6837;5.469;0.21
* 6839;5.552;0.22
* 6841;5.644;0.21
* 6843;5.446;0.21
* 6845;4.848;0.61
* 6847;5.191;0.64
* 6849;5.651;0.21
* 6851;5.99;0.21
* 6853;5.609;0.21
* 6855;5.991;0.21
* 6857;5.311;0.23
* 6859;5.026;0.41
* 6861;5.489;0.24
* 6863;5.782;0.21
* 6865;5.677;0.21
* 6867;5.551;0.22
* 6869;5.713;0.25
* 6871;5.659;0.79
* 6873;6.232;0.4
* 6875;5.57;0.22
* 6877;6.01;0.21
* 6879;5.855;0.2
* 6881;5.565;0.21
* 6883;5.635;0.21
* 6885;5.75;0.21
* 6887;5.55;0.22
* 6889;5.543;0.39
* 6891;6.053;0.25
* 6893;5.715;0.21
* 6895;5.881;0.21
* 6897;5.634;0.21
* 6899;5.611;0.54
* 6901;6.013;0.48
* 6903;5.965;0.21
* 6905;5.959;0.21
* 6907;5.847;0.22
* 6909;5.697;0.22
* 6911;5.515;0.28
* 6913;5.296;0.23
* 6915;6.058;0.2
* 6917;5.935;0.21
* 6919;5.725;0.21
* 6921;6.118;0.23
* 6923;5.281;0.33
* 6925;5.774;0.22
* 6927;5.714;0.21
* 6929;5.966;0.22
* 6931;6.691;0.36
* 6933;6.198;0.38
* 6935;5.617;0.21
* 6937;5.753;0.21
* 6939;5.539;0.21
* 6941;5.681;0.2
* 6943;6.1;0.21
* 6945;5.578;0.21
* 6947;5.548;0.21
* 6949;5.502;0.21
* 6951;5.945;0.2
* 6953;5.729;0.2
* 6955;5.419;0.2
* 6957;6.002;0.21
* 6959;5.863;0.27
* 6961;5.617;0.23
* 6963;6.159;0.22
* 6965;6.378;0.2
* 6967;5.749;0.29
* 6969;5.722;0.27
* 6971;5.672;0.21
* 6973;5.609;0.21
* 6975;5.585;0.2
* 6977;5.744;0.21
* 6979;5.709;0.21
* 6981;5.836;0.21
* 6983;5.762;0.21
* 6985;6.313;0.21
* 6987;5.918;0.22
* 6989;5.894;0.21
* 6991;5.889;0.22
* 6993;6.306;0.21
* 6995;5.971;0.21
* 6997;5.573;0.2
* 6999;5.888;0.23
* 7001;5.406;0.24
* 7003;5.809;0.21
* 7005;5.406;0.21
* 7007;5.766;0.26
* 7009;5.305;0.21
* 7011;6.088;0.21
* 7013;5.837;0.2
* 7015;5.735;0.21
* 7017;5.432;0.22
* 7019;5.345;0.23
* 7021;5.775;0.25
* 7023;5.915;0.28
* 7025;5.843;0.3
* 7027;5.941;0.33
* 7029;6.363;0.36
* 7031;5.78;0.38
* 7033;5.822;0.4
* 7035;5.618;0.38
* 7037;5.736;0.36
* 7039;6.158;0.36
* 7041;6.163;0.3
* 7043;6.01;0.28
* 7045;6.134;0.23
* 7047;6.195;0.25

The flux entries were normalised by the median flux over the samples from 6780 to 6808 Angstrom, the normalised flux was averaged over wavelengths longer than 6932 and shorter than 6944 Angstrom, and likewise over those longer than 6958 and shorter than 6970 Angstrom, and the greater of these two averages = 1.039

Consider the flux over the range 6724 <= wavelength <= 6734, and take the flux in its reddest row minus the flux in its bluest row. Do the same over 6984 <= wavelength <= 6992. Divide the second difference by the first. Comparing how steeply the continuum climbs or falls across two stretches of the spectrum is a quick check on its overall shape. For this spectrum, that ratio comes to 17.7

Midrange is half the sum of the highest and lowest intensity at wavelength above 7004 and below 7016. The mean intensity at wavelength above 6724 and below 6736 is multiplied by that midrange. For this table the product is 32.0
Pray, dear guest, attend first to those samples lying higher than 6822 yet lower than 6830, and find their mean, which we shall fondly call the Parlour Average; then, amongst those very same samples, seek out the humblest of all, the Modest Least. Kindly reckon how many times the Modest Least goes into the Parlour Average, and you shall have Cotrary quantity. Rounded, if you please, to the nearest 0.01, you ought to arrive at 1.02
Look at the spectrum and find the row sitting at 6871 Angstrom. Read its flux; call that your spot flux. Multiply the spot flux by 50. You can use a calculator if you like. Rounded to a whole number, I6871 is 283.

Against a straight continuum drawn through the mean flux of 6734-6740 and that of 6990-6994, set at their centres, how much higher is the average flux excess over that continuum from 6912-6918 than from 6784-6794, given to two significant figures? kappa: -0.16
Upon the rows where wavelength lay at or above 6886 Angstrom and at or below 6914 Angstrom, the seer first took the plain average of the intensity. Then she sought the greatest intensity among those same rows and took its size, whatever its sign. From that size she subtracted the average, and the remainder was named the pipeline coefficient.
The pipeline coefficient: 0.32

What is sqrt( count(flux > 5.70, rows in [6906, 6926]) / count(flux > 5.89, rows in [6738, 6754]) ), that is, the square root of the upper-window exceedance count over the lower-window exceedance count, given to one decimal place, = 2.4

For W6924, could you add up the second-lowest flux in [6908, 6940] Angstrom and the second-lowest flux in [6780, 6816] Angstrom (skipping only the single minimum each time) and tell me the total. 10.6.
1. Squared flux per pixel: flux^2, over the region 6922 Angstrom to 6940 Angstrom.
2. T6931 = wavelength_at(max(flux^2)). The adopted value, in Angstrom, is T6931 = 6931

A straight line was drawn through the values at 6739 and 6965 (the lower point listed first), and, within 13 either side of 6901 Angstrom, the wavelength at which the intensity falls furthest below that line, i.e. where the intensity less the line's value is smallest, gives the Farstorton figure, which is 6913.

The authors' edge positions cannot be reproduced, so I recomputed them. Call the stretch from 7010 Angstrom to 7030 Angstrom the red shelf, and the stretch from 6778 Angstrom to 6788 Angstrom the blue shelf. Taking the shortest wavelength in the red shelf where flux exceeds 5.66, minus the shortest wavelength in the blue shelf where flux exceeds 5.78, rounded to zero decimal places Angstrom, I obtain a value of 232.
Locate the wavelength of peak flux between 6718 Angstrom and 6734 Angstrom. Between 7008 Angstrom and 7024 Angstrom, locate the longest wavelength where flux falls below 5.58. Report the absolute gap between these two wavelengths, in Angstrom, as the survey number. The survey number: 288 Angstrom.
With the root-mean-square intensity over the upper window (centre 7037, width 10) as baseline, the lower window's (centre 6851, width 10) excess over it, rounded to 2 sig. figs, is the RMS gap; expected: -0.21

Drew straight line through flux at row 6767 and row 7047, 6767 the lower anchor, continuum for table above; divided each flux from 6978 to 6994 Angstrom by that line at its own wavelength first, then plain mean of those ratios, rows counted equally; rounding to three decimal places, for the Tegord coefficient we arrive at 0.985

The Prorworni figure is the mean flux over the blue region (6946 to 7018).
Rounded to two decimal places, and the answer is 5.78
